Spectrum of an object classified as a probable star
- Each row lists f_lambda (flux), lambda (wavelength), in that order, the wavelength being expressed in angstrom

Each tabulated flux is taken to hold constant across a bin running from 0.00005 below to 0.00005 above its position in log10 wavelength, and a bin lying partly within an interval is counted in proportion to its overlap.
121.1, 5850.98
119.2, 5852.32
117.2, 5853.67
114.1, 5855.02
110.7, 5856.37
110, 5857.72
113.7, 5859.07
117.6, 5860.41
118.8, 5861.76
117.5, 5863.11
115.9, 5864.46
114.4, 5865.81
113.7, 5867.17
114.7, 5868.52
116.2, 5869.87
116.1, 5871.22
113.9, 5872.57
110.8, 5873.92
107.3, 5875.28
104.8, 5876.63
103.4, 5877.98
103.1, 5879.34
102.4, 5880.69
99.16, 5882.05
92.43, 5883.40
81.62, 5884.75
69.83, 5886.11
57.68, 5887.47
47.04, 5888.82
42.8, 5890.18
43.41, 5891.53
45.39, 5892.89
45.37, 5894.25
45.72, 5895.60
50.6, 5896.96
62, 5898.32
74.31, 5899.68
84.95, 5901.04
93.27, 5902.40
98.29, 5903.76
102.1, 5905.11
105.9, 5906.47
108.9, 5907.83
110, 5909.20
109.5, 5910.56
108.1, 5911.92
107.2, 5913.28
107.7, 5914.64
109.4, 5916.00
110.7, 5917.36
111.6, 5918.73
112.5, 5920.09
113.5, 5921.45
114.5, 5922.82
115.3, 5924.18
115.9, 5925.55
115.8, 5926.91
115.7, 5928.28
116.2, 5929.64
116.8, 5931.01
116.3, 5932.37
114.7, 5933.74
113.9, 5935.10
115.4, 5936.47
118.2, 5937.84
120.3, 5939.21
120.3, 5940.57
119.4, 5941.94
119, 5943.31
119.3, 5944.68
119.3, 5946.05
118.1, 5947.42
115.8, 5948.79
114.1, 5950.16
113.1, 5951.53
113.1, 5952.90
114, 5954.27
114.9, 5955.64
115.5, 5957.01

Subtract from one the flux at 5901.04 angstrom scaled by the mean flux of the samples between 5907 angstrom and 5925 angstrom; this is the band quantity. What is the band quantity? 0.2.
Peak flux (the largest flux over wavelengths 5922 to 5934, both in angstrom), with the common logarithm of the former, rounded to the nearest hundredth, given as 2.07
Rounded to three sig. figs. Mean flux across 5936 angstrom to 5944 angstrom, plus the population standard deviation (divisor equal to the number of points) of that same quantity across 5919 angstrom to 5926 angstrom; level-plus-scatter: 120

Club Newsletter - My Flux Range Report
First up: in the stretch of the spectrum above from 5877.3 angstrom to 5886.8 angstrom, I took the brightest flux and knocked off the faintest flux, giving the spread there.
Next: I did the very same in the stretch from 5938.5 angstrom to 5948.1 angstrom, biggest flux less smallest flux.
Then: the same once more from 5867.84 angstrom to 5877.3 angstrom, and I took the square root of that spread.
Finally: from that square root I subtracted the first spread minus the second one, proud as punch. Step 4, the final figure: -28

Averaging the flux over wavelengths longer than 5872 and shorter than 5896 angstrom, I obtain 79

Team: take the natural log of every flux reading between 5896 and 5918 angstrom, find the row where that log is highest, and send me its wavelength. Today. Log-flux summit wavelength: 5917.36 angstrom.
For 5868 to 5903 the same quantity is 5869.87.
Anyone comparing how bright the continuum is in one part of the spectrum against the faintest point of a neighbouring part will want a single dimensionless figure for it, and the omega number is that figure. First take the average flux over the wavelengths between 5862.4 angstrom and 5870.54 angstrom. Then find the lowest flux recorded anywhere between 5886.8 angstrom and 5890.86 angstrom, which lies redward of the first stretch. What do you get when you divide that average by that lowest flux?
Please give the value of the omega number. 2.7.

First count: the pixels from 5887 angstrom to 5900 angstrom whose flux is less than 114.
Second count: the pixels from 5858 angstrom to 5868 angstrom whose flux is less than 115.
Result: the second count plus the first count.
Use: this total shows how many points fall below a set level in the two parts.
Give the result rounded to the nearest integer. 13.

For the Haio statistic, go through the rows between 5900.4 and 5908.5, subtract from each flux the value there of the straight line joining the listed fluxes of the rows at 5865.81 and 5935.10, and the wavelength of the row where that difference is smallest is 5901.04 angstrom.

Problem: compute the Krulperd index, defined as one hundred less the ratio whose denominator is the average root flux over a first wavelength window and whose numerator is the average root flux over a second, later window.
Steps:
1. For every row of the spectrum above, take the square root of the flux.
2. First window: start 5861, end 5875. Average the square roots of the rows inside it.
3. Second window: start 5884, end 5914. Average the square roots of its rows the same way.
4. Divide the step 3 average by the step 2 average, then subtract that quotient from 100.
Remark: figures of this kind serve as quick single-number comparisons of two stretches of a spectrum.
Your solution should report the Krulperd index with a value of 99.2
